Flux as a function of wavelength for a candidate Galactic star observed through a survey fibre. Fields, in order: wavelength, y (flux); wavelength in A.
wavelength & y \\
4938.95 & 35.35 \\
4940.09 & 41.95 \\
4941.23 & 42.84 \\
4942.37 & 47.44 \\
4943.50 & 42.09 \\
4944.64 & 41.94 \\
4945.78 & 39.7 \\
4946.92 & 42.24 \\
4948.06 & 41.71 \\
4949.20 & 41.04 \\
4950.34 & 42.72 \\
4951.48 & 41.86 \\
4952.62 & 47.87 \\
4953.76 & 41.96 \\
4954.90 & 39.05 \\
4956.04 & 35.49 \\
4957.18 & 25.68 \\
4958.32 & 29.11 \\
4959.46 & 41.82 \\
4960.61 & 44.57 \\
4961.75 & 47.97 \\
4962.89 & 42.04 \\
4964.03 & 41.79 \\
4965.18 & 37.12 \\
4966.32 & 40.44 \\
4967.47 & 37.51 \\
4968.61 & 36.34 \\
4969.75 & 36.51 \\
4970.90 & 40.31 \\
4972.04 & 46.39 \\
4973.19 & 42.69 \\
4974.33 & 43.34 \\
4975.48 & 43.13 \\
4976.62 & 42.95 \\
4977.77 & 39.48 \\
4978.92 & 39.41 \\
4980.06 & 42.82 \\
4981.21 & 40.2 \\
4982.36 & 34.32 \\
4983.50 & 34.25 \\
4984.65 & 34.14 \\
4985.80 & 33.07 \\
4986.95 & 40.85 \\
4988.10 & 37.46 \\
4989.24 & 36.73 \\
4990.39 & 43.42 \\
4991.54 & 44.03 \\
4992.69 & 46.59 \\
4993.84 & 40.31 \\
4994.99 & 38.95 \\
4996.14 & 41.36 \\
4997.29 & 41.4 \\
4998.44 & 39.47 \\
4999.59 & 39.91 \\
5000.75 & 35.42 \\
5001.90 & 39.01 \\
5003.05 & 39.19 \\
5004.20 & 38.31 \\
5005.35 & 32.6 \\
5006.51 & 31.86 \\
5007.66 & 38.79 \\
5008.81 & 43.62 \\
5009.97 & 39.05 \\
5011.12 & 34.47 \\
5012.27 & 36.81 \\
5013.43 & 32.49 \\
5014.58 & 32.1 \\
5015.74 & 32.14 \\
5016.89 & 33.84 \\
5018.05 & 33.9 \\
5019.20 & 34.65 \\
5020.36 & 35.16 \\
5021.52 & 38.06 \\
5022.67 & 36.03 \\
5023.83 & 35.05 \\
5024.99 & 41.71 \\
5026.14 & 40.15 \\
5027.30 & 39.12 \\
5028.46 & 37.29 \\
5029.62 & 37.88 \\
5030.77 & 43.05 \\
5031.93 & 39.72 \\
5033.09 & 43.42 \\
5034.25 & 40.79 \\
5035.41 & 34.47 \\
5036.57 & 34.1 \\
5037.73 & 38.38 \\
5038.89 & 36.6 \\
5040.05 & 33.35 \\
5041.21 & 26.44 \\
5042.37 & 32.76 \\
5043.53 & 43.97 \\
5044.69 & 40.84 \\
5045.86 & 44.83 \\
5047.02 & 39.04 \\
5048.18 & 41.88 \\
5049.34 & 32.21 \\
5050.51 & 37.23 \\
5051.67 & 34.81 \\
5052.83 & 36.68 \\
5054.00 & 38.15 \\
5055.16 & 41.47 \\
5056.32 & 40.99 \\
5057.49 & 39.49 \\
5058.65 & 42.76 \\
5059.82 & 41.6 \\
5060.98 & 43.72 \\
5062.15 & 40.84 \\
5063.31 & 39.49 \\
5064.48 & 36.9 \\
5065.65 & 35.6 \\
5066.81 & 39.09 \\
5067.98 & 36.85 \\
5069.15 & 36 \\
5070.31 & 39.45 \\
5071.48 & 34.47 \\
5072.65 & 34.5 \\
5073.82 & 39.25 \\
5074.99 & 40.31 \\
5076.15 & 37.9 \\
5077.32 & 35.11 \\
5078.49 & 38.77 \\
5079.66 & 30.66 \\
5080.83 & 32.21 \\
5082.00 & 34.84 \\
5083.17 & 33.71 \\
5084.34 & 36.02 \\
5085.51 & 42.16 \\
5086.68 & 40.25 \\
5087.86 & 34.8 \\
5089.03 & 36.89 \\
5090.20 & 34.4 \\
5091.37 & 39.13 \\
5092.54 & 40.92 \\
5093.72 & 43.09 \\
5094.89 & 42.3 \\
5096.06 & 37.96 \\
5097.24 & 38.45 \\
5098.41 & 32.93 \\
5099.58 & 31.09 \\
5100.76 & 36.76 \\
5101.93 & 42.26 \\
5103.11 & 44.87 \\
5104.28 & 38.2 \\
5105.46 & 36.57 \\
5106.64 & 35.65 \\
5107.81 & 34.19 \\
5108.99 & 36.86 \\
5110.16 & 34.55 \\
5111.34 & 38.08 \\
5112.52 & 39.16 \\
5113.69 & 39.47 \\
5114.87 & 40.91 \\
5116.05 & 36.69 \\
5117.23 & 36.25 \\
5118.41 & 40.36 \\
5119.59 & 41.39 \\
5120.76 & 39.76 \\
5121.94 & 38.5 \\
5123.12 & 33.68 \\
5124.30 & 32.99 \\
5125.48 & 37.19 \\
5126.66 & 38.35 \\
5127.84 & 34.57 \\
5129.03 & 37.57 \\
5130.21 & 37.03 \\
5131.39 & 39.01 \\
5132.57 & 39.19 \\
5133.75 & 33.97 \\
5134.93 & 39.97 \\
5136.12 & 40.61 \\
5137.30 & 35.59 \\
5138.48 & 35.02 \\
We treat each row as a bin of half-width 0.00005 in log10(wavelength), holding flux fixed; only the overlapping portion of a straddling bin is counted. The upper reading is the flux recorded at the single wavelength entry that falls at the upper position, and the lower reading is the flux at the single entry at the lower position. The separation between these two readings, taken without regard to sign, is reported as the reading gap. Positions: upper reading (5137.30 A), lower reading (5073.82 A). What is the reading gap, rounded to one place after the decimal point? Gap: 3.7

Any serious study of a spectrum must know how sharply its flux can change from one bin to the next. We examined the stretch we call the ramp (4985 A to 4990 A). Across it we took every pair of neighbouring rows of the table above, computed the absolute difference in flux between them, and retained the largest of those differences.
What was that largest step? 7.8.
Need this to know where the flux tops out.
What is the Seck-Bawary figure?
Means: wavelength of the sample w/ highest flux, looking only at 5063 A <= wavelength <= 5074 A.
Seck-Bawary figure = 5063.31 A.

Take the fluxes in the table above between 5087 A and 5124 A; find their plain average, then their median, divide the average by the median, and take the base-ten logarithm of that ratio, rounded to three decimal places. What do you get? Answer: -0.002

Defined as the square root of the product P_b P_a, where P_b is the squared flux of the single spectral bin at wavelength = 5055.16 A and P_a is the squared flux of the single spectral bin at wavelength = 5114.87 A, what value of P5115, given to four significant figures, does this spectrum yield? 1697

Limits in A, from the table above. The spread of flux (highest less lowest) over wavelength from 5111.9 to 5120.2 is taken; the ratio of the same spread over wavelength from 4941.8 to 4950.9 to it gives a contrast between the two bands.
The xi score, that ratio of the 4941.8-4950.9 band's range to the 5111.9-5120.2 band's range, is 1.5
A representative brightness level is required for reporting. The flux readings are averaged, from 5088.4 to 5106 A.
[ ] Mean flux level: 38.4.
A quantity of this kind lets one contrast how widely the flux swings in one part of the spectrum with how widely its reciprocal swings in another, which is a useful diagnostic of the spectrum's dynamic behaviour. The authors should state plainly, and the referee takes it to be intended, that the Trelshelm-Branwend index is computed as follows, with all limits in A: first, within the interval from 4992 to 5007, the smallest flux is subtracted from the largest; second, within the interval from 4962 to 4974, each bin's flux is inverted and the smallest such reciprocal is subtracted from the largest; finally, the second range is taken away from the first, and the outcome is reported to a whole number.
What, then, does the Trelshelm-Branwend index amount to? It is 15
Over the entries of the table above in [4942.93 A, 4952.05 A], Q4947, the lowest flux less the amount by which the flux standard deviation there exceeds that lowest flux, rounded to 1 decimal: 78.5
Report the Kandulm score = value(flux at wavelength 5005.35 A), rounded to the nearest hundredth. 32.60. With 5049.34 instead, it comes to 32.21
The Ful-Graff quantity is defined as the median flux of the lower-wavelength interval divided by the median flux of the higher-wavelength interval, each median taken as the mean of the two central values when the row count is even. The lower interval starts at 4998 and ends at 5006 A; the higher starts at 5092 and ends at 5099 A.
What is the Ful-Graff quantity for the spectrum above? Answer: 0.983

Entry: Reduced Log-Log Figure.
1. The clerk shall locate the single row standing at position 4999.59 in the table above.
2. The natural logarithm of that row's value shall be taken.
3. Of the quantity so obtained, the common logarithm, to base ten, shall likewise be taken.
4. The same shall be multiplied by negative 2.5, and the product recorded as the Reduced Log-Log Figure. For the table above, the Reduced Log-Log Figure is -1.42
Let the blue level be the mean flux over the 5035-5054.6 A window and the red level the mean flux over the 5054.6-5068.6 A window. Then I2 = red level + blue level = 76.7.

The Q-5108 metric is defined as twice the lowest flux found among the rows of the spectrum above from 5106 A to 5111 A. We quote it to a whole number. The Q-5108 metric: 68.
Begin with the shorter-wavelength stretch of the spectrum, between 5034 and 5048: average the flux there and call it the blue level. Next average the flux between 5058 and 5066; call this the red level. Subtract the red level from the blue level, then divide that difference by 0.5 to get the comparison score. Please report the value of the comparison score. -6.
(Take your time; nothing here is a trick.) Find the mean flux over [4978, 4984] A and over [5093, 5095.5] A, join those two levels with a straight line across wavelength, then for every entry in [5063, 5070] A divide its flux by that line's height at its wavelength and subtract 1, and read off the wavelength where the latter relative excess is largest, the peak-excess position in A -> 5063.31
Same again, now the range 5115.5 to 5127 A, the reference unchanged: 5119.59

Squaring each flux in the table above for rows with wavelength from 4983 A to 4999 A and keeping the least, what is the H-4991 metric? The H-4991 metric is 1094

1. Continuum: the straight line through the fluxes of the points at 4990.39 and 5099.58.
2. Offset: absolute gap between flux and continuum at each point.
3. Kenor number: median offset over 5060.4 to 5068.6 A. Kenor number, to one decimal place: 4.3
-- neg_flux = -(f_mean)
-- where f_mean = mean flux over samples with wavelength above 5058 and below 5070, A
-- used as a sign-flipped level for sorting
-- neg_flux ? -39.3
